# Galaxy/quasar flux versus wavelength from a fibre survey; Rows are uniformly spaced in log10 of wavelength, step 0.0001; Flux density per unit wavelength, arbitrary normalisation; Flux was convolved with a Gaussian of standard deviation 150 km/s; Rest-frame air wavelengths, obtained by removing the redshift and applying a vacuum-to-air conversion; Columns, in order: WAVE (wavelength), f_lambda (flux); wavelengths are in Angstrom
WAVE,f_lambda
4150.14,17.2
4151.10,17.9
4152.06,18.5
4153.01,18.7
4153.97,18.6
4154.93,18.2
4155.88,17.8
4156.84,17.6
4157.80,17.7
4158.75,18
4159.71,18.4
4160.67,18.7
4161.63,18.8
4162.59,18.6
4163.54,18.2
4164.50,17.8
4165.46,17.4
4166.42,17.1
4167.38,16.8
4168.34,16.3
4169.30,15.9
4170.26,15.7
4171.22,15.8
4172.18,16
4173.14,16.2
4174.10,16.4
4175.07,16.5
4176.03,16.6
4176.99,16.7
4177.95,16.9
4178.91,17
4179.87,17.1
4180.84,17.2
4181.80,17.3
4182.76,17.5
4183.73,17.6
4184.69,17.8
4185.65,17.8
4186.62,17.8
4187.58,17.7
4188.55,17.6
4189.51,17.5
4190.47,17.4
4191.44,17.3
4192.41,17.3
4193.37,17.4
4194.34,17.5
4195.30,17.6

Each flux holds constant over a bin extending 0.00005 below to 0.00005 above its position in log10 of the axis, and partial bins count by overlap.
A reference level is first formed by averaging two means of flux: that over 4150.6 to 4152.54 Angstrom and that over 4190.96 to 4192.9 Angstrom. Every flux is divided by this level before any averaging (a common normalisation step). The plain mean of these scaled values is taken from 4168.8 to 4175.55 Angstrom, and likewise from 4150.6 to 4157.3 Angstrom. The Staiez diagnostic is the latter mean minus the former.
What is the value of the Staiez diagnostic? 0.12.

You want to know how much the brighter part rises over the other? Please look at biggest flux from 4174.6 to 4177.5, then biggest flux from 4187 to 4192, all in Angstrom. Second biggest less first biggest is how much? 1.0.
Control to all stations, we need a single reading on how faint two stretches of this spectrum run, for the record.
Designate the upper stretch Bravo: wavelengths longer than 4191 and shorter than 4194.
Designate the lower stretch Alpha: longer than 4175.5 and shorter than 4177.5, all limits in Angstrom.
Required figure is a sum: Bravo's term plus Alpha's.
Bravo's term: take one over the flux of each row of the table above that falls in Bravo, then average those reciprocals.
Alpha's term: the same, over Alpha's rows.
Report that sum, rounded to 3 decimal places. 0.118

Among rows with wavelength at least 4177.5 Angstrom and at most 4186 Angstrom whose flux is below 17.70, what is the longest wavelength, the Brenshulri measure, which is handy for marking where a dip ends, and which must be 4183.73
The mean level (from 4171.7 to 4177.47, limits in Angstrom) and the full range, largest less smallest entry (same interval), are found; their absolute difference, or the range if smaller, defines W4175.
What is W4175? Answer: 0.70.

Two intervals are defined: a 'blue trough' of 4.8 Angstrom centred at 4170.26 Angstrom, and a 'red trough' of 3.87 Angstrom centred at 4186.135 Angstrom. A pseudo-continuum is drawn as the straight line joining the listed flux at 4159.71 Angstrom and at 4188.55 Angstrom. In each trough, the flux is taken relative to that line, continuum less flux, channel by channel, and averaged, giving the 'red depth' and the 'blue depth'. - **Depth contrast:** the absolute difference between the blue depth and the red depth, 2.3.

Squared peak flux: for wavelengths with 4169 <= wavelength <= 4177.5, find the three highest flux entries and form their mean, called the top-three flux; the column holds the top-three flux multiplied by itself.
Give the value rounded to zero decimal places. 276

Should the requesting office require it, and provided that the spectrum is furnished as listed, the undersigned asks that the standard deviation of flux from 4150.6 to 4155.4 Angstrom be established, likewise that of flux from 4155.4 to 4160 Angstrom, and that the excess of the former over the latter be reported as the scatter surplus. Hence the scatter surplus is 0.01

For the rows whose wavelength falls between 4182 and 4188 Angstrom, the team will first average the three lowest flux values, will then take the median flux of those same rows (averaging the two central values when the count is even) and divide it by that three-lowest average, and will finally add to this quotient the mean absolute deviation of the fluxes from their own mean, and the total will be 1.11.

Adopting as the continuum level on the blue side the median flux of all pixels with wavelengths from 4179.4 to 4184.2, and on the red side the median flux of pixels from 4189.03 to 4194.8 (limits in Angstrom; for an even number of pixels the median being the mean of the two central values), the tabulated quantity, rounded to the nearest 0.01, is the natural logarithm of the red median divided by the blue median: 0.01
